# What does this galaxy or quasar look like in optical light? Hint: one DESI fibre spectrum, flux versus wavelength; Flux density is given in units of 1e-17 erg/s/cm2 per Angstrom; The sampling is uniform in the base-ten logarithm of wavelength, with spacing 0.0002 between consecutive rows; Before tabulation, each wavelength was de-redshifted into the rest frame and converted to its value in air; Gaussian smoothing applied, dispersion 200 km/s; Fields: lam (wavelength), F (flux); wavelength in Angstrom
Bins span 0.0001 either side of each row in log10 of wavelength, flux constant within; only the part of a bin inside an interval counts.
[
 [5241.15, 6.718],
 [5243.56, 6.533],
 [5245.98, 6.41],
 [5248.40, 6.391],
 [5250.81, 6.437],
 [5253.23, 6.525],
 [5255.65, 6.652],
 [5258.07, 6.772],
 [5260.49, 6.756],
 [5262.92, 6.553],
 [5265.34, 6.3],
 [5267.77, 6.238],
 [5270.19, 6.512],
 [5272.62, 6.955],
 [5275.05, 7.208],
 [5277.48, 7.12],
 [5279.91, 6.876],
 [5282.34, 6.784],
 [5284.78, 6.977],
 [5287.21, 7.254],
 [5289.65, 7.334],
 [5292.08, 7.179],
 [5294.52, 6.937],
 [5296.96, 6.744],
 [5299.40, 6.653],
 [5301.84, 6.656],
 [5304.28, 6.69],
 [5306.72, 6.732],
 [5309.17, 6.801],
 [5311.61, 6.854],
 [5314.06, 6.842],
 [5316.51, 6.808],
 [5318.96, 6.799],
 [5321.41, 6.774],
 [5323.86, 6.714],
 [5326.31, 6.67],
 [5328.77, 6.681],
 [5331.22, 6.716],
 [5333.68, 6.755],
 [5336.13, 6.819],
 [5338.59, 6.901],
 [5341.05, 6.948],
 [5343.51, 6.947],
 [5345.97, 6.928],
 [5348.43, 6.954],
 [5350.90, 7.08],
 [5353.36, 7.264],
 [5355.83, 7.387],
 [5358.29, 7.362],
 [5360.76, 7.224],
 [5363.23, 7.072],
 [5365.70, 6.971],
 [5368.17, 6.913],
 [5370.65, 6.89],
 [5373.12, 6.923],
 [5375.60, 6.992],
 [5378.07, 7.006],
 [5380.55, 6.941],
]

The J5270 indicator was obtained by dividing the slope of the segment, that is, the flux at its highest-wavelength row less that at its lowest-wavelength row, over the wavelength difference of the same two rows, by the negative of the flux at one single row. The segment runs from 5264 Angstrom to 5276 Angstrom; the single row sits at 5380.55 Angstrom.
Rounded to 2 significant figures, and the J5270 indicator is -0.013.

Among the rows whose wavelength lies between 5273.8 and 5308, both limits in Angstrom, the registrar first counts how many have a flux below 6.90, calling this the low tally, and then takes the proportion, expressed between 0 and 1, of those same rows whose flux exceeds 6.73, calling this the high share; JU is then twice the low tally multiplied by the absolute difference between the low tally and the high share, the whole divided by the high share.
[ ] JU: 111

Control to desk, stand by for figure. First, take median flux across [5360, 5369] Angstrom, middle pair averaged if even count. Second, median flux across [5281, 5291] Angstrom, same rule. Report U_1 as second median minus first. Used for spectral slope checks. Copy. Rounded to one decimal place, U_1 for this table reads 0.1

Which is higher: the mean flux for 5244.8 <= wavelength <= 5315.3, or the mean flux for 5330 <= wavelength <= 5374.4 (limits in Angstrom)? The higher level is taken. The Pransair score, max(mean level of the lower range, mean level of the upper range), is 7.003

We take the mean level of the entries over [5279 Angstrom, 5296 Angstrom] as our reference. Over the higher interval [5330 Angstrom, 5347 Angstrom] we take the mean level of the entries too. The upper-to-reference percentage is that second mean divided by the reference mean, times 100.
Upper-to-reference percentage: 97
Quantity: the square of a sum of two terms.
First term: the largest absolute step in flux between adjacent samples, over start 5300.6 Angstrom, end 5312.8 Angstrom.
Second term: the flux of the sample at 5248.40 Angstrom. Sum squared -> 41.7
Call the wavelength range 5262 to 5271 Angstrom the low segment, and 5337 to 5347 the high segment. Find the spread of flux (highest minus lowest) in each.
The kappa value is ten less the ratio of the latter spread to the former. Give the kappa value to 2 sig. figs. 9.9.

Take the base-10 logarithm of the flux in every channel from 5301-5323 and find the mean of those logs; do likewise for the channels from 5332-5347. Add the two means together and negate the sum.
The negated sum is -1.67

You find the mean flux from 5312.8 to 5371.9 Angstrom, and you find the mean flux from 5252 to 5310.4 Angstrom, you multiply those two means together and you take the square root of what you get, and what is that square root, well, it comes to 6.87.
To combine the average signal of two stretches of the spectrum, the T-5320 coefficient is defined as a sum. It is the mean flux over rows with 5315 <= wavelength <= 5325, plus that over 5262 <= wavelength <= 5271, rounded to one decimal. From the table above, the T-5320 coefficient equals 13.2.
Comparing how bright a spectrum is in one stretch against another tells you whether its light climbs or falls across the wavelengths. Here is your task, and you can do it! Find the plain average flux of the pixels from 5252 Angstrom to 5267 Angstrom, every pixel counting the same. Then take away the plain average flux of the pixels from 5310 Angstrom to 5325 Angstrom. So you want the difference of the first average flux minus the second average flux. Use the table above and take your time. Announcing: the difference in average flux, -0.2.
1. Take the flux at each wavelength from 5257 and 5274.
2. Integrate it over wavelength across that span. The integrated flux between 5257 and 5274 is 112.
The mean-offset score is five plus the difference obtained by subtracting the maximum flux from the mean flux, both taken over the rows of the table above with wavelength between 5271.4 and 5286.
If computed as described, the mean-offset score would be 4.78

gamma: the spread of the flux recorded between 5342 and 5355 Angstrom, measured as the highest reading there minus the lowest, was 0.34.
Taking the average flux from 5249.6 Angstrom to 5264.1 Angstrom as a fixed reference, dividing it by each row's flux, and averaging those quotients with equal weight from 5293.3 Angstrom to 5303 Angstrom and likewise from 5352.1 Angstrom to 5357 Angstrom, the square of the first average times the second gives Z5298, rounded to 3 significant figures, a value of 0.869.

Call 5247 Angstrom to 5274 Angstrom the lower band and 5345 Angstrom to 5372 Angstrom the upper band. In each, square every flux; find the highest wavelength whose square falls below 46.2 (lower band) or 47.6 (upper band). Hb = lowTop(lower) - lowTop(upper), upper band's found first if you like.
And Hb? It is -100.5 Angstrom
